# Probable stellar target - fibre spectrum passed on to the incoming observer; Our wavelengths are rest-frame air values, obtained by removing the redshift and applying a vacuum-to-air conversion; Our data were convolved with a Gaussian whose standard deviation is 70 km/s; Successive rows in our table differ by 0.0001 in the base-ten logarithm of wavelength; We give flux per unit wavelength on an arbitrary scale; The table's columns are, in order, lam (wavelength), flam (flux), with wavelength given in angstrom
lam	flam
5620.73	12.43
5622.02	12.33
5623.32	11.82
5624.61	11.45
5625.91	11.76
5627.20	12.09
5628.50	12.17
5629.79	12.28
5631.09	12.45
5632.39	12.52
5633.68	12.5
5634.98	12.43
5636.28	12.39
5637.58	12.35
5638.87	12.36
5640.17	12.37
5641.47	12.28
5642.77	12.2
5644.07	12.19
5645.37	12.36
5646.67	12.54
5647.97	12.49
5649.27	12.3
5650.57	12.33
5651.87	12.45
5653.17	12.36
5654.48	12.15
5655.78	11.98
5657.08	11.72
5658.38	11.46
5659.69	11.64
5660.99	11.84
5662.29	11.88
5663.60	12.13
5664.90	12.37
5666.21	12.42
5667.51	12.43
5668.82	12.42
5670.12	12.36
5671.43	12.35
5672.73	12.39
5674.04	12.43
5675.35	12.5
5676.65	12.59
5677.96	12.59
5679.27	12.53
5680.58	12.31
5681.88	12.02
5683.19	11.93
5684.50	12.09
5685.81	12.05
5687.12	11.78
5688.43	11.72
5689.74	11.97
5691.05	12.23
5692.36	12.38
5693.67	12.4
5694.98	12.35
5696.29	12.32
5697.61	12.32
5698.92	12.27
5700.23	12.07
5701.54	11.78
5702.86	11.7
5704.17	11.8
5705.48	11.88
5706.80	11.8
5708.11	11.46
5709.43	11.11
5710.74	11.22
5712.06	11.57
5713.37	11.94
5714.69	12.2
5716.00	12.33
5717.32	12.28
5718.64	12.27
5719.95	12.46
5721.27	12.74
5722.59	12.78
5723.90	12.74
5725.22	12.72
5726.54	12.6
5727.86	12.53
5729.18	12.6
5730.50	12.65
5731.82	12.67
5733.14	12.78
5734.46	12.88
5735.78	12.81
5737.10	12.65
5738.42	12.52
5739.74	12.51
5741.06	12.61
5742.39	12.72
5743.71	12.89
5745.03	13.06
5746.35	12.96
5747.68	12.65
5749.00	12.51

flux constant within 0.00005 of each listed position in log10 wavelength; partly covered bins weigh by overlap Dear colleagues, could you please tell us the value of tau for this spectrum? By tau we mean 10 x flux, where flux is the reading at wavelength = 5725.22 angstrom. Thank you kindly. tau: 127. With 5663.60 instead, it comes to 121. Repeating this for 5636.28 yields 124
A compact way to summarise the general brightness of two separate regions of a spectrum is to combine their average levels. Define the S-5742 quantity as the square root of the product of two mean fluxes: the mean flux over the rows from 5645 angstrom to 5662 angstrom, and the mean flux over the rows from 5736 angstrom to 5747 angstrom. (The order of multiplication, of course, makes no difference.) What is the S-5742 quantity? 12.4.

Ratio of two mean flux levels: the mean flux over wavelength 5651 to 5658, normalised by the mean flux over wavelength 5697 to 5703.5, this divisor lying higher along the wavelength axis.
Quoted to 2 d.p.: 1.01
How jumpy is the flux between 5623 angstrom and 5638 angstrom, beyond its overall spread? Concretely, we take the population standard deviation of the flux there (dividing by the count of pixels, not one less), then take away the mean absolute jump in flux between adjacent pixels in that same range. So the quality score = 0.18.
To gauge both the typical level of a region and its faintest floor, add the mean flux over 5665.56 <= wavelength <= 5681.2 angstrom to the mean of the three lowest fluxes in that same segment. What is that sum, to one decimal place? 24.8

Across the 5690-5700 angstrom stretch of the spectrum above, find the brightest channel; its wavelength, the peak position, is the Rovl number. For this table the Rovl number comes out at 5693.67 angstrom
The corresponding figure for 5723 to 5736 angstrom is 5734.46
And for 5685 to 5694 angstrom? 5693.67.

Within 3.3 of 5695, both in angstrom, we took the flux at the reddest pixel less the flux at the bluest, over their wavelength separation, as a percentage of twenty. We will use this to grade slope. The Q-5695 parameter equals -0.06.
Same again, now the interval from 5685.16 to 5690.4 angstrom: -0.10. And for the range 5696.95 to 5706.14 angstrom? -0.28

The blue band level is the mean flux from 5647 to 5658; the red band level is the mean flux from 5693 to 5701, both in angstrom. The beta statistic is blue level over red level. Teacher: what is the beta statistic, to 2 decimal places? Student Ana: 0.99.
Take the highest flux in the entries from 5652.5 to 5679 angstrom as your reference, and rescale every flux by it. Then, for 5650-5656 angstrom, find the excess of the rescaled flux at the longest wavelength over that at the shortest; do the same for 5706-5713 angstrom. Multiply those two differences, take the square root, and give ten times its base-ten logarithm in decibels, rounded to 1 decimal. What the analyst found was -16.5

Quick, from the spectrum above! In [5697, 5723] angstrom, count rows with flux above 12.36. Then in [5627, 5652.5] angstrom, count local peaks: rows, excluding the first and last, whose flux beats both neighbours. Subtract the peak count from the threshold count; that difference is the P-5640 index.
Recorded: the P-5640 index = 0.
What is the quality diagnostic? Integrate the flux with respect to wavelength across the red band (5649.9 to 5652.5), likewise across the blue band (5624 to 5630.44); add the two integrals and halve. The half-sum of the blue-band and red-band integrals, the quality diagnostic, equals 55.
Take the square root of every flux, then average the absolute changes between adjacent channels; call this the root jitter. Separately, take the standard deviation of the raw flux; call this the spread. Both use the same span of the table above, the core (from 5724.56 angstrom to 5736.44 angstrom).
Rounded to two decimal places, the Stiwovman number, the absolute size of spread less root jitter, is 0.10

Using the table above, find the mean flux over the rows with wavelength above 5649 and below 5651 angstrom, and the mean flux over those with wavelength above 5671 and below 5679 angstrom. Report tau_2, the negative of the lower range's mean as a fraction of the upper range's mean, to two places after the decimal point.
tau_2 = -0.99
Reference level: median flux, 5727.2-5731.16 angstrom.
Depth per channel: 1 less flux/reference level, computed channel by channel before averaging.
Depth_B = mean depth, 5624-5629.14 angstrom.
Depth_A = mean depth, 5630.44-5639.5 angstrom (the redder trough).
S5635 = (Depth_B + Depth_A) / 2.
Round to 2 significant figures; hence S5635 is 0.036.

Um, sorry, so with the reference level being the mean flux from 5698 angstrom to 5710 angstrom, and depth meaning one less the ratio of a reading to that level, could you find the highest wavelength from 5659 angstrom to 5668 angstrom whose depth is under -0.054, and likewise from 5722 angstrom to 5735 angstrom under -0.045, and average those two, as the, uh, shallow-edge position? 5701.0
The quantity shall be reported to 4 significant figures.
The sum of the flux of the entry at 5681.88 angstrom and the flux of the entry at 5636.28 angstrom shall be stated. 24.41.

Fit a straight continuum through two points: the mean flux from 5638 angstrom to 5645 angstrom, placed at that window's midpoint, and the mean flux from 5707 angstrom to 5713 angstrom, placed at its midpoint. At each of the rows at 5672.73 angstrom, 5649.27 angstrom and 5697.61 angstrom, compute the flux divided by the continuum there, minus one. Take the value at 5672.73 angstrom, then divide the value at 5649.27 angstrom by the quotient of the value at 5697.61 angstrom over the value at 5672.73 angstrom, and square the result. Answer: 0.0000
